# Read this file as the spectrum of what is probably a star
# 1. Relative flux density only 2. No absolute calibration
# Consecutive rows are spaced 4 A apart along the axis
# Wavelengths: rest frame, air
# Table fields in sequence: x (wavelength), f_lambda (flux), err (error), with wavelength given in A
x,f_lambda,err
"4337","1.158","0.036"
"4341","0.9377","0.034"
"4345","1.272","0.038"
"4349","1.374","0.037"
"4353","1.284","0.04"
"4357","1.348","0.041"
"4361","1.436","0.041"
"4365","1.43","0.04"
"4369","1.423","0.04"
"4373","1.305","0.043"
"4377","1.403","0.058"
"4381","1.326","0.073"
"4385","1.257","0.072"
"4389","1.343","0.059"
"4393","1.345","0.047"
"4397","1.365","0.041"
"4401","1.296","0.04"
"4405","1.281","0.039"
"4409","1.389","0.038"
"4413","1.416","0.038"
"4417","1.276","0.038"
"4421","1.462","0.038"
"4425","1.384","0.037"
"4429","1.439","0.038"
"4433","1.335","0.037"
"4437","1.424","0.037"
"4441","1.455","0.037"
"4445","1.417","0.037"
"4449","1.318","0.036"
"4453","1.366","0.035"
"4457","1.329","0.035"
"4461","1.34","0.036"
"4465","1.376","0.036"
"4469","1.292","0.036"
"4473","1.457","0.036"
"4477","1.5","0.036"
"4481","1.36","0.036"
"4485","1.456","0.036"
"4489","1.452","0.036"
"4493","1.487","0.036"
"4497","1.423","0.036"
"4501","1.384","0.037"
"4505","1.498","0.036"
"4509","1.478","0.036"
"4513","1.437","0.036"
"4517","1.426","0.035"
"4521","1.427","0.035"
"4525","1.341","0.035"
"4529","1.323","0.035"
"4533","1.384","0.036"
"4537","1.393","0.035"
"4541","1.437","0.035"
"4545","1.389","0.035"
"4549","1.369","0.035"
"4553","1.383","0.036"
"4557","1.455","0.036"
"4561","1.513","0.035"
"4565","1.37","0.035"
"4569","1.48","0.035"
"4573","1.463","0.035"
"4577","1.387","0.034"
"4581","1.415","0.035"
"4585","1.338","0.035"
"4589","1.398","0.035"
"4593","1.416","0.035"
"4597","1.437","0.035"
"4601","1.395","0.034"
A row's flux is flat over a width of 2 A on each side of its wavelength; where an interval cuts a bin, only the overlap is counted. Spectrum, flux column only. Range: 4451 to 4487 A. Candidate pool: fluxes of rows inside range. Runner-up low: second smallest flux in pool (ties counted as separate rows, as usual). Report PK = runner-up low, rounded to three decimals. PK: 1.329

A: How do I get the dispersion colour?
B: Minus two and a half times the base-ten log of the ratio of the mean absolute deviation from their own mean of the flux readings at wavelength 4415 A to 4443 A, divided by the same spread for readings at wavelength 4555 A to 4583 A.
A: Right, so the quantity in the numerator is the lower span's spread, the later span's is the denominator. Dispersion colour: -0.29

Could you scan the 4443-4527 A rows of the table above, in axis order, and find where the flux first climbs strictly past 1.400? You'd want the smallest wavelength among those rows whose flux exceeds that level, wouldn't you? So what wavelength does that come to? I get 4445 A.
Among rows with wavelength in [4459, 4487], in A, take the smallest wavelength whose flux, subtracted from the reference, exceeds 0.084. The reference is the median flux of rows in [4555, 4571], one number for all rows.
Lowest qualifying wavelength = 4461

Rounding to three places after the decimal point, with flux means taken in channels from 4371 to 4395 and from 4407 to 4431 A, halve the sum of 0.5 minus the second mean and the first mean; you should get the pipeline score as 0.218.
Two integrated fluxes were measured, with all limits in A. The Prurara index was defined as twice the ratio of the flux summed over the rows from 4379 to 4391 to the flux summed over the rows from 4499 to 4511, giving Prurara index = 1.80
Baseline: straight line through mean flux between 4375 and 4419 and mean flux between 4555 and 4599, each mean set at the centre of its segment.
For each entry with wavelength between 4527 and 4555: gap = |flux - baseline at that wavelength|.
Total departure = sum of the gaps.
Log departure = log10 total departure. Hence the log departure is -0.64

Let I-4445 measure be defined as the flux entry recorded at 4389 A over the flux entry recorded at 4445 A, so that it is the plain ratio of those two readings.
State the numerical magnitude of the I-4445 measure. 0.948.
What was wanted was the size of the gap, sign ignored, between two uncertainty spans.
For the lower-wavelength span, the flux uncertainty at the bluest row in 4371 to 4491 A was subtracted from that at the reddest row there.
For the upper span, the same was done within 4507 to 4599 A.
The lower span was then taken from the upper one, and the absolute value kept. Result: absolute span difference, 0.006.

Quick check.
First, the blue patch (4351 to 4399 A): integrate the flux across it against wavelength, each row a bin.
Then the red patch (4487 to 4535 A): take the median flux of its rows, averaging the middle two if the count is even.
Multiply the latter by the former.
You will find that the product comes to 92.8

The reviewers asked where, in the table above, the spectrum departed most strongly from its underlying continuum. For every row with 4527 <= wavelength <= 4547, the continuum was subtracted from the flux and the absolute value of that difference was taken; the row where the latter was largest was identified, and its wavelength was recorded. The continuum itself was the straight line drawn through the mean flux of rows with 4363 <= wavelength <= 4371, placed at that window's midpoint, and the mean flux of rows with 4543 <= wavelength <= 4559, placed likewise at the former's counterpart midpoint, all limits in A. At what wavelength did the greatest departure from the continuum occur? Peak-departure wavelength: 4529 A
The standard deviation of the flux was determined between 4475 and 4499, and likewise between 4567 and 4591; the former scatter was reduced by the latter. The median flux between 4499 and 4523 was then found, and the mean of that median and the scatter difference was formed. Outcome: 0.715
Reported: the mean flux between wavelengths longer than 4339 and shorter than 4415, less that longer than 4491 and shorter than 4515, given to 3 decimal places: -0.123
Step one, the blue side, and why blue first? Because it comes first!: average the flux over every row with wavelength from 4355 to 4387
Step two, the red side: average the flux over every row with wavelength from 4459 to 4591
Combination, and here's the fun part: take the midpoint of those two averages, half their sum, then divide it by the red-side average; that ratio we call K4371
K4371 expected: 0.983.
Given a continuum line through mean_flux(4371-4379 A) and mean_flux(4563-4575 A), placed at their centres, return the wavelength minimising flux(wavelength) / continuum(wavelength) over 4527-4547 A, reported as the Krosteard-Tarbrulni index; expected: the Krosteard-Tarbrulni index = 4529 A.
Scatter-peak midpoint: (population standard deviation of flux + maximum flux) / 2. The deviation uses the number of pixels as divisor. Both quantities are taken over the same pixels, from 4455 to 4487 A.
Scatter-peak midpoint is 0.78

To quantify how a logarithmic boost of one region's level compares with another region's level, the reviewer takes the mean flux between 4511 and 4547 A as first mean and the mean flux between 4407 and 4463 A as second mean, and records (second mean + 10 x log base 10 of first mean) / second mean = 2.05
